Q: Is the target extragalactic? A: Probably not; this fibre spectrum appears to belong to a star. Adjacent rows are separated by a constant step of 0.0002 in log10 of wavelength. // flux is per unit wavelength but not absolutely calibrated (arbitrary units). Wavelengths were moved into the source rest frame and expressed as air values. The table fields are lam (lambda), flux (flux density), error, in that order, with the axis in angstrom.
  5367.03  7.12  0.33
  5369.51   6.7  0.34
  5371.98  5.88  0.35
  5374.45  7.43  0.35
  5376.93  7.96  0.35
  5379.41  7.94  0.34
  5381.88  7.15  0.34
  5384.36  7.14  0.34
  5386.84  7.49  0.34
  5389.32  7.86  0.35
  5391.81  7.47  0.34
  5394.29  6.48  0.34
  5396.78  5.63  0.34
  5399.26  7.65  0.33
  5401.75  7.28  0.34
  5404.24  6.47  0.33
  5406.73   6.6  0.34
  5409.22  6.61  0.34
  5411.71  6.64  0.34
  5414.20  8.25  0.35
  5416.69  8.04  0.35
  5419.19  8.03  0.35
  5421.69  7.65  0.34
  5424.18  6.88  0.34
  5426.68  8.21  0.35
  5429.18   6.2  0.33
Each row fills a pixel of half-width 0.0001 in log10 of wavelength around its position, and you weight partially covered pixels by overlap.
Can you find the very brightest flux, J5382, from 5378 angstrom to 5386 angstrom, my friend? 7.94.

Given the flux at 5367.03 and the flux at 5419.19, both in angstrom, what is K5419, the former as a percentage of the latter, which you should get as 89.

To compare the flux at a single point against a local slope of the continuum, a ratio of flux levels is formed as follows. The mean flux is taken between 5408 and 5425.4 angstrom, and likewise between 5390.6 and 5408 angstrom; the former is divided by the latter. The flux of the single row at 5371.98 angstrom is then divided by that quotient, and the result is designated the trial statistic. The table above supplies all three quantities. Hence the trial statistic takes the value 5.4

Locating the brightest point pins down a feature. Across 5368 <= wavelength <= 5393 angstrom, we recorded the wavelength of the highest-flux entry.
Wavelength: 5376.93 angstrom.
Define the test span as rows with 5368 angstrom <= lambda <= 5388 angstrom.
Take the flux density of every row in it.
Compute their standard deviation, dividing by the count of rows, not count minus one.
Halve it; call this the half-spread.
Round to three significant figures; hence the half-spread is 0.319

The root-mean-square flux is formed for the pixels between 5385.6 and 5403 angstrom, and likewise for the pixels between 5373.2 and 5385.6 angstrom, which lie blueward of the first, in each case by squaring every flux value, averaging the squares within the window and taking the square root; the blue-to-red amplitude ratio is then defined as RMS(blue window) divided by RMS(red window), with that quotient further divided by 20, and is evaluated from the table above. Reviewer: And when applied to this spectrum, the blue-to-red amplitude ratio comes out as 0.053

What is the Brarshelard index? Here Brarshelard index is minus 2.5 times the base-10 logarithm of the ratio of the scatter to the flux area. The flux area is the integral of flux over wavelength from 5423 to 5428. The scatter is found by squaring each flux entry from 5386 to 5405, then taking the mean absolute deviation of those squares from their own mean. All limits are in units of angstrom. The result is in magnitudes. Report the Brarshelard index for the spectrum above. 1.59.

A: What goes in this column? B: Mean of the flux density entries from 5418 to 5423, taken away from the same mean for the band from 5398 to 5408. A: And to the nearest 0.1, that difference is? -0.8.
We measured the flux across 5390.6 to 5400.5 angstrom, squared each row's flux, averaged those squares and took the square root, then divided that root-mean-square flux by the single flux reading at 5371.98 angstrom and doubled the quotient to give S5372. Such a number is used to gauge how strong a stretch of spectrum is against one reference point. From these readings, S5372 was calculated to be 2.33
